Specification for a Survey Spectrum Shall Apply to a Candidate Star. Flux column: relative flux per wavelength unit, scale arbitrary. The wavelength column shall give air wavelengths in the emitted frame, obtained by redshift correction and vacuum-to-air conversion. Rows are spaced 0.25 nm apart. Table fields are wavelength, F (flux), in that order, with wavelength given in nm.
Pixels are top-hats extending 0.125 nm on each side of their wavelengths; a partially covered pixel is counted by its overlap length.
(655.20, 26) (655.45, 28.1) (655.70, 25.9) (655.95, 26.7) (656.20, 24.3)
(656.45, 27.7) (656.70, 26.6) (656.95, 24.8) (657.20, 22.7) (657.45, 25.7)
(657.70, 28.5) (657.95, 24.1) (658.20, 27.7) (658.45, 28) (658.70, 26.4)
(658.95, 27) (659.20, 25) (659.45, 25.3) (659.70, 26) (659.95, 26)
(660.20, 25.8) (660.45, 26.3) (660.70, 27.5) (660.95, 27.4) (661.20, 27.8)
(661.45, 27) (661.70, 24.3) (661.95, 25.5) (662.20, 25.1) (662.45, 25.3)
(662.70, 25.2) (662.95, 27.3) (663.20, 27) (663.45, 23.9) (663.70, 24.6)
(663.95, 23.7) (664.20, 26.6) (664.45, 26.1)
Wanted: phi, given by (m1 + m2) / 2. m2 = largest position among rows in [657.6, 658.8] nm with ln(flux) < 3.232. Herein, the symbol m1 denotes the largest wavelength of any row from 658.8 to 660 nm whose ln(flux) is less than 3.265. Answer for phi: 658.95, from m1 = 659.95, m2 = 657.95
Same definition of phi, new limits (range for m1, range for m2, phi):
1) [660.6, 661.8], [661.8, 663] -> 662.20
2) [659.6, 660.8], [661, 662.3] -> 661.20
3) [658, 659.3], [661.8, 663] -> 660.95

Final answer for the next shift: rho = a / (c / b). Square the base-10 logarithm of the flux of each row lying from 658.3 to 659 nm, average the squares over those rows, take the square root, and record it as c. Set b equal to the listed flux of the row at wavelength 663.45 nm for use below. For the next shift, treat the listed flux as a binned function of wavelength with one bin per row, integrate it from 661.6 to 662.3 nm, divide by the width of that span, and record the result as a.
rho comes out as 417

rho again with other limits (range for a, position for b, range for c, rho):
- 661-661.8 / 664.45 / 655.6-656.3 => 492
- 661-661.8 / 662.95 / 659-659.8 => 515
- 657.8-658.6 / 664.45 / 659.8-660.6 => 491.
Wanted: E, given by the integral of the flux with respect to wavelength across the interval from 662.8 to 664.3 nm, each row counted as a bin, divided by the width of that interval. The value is 25.5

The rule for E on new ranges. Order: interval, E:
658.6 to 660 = 25.9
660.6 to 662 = 26.6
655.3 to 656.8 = 26.5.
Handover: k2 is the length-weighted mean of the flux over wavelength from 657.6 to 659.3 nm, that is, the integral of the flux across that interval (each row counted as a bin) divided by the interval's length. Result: 26.7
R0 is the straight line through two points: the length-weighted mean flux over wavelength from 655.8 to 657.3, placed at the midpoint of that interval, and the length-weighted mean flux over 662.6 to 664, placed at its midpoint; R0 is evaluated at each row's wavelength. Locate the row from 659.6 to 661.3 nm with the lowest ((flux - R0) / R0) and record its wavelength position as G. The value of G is 660.20 nm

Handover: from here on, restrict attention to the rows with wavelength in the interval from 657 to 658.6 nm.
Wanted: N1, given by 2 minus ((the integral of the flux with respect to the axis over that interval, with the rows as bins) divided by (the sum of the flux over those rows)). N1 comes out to 1.73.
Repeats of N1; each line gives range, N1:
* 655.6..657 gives 1.77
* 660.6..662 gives 1.77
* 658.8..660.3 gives 1.75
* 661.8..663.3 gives 1.75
